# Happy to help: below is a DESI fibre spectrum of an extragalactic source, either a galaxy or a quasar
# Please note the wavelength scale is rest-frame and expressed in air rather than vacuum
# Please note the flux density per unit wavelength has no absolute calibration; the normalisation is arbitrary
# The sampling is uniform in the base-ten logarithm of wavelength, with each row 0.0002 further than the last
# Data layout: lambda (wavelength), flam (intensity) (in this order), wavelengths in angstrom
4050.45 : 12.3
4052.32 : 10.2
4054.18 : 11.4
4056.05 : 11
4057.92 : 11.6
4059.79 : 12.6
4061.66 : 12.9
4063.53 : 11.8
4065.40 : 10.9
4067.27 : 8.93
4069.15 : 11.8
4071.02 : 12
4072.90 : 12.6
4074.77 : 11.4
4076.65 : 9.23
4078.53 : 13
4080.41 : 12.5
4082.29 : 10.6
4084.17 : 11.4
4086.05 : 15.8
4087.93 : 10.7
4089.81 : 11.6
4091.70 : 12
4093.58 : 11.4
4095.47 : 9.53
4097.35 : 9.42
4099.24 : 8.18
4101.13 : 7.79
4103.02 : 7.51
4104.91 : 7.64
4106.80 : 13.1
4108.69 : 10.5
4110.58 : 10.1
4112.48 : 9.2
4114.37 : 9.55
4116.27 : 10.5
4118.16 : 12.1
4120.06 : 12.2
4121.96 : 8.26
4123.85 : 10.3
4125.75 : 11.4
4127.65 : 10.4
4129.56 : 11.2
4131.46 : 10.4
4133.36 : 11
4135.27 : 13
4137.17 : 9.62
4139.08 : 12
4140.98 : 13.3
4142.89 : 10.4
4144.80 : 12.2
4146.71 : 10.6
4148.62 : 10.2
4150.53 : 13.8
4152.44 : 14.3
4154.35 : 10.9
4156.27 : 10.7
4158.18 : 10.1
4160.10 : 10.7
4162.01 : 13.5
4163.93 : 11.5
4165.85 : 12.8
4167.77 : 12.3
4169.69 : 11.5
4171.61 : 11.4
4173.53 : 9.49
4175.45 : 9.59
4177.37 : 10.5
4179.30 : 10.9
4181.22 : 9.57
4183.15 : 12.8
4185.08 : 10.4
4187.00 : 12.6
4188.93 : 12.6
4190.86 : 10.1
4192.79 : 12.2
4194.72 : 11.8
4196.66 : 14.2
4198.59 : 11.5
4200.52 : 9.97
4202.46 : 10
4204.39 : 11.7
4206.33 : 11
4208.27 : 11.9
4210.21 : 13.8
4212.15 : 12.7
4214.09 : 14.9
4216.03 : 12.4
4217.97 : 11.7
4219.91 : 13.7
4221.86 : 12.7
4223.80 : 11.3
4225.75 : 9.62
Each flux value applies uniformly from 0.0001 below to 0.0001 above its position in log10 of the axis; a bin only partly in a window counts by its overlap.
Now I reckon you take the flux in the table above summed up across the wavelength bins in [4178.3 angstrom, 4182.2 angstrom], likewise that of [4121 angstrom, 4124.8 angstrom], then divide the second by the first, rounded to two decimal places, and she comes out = 0.89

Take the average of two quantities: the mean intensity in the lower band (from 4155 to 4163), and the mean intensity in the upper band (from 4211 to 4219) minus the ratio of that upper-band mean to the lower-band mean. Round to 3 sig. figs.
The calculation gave 11.5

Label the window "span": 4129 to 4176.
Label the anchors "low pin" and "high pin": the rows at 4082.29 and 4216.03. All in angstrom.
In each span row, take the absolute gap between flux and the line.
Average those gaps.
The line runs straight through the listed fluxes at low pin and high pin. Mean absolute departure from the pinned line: 1.16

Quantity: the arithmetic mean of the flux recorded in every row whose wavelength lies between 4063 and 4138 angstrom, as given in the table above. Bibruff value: 10.8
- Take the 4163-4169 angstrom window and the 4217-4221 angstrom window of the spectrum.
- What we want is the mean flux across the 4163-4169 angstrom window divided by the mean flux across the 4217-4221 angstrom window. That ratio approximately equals 0.96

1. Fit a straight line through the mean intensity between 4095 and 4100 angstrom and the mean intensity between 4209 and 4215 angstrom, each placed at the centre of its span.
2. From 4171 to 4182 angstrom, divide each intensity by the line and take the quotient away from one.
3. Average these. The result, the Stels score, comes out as 0.17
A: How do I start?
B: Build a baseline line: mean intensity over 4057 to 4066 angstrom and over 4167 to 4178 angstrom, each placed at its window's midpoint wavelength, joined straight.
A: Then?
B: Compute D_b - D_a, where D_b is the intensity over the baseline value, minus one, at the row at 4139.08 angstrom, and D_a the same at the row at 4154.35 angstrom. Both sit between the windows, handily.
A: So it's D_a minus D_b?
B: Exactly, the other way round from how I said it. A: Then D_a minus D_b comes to -0.084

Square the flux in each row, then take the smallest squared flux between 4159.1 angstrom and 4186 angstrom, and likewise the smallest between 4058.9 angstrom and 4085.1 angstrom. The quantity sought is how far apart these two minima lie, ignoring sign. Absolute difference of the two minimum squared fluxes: 10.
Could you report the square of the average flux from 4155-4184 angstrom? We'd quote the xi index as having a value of 124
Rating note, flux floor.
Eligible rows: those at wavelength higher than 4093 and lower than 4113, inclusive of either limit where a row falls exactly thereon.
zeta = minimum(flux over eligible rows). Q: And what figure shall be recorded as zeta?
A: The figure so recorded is 7.51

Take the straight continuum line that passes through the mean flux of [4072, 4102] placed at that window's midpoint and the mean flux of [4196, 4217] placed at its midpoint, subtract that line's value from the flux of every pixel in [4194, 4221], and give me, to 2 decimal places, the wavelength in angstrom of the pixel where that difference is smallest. 4200.52 angstrom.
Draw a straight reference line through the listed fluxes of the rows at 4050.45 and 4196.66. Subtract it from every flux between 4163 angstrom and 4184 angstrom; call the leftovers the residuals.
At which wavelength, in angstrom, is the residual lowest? 4181.22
